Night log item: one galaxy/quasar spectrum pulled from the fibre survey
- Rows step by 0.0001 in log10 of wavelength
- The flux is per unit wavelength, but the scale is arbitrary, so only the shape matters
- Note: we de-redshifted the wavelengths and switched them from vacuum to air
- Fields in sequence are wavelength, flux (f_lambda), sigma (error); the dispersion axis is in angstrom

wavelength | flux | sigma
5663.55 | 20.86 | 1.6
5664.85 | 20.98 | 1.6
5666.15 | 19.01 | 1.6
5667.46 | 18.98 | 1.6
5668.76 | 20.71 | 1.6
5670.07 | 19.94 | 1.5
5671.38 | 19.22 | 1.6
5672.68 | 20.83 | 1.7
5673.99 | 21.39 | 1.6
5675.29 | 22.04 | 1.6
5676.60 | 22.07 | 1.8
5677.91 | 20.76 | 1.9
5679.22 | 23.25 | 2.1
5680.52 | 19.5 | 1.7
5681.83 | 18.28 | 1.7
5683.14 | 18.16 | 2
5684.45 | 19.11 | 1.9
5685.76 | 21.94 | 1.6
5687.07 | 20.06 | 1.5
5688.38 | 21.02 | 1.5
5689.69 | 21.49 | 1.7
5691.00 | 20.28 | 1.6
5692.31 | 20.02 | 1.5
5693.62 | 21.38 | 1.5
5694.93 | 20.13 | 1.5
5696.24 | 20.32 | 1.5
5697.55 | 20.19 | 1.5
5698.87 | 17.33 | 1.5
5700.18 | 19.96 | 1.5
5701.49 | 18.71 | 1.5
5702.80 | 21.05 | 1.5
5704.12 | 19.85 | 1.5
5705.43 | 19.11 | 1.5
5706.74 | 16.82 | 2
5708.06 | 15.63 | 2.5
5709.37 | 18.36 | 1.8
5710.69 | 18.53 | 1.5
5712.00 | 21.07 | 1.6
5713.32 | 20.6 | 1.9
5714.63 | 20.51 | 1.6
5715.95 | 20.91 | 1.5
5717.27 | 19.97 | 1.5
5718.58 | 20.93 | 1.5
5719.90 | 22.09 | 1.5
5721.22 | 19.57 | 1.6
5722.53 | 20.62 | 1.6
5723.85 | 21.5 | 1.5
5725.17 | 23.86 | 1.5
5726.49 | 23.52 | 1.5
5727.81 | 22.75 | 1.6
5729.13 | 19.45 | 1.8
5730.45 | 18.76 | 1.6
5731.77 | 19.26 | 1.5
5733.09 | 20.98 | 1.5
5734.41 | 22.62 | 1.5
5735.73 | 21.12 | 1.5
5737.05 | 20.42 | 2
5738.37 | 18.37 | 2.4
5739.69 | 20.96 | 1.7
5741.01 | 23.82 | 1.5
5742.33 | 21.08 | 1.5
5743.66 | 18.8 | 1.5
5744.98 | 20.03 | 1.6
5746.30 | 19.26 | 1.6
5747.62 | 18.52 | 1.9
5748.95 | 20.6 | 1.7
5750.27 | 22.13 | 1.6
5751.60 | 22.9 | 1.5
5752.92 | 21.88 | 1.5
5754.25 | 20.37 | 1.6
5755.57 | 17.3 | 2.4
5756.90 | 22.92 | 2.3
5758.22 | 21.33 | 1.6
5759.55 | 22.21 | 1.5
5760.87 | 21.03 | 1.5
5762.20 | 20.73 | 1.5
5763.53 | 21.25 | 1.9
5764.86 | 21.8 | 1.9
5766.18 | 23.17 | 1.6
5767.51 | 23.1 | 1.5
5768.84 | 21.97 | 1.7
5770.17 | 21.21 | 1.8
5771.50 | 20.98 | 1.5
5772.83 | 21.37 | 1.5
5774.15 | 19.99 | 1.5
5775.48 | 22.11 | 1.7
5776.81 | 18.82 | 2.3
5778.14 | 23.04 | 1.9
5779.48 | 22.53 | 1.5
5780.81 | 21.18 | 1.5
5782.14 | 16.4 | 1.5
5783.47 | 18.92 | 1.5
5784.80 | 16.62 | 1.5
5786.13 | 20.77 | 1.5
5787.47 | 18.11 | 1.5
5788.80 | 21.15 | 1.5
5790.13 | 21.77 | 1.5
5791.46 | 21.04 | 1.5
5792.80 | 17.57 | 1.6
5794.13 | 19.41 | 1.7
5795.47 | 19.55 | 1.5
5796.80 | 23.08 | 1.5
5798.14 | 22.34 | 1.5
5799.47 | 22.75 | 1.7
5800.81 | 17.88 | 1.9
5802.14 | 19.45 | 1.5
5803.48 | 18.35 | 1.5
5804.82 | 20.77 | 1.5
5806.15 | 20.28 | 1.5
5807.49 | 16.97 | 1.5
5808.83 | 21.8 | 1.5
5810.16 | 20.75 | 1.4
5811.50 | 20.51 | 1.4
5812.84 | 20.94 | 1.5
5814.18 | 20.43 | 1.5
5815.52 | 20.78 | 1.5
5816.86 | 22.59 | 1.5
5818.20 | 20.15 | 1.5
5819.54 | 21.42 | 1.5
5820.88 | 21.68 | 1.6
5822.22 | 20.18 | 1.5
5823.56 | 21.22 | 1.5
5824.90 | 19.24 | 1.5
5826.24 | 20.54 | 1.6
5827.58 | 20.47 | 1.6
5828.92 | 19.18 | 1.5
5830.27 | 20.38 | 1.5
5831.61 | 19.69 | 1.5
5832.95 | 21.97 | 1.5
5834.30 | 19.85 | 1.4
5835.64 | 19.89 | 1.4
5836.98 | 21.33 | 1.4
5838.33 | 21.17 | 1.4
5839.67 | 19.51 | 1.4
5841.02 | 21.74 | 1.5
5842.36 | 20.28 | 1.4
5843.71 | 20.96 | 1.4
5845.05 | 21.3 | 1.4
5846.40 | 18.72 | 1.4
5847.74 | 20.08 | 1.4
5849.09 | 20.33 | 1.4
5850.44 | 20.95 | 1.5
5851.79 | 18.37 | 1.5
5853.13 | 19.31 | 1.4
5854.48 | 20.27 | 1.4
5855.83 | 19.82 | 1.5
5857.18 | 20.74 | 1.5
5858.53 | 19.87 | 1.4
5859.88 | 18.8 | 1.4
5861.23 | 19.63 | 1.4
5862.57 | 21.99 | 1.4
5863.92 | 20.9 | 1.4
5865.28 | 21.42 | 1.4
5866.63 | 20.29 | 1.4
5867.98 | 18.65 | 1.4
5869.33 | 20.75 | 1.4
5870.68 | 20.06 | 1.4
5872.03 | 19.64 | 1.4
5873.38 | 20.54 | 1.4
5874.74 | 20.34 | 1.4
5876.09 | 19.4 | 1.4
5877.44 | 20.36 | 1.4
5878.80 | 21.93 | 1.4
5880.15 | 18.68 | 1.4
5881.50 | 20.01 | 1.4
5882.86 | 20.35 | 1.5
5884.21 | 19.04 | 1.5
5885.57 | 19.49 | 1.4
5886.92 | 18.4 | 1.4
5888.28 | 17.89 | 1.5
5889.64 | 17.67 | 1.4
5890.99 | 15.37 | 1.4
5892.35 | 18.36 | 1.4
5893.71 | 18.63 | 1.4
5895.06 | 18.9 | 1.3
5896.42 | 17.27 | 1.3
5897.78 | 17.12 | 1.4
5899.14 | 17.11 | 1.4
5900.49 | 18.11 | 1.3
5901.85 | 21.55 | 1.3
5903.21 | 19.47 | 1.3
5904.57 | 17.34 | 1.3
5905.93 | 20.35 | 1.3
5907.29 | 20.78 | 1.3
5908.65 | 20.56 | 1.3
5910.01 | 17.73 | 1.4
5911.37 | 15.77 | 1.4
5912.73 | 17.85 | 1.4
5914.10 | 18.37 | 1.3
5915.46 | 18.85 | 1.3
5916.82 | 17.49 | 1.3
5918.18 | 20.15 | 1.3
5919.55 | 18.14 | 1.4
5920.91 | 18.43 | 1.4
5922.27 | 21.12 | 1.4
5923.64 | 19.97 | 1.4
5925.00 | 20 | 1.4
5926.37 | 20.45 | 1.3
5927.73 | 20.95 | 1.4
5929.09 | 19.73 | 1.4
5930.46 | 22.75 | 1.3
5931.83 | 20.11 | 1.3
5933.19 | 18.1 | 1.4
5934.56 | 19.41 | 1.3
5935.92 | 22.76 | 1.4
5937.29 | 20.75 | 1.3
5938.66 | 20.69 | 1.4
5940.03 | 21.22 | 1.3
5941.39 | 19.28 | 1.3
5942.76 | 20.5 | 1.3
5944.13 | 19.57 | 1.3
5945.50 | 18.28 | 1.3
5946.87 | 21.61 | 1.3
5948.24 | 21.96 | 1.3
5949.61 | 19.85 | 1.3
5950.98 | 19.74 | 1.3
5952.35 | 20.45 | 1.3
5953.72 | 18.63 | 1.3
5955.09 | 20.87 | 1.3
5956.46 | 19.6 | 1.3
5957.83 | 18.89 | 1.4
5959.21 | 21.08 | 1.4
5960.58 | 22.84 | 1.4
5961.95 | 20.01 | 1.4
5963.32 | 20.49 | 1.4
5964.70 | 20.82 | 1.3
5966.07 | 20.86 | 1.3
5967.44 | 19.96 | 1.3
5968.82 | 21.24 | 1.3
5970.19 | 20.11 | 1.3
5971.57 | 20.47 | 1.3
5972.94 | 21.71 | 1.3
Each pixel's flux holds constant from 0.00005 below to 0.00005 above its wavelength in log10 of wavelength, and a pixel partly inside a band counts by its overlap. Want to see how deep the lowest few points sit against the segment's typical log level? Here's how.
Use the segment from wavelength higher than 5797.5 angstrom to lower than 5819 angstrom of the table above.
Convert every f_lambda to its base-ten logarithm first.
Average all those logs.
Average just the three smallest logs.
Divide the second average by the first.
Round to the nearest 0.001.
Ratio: 0.954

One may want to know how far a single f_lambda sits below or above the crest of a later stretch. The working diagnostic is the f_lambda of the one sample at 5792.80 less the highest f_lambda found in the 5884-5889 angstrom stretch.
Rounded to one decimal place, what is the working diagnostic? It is -1.9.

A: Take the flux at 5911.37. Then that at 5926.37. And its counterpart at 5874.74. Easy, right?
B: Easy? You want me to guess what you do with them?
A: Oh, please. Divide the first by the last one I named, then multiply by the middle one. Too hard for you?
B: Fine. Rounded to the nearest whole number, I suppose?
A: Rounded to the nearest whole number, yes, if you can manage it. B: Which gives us 16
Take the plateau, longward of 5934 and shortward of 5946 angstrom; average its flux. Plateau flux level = 20.3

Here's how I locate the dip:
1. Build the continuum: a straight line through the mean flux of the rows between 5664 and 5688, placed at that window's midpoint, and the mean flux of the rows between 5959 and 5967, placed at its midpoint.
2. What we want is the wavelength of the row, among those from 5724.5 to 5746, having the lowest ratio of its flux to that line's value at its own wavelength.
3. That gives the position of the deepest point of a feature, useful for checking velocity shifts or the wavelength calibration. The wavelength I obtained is 5738.37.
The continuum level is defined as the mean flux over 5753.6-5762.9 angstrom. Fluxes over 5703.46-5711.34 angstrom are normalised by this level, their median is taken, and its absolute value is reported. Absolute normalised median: 0.885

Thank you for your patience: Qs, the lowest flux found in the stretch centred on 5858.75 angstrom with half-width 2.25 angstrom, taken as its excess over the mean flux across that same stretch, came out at -1.0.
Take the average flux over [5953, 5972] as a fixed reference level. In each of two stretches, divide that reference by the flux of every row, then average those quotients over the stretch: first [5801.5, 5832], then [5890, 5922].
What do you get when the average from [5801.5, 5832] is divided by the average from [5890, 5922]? 0.903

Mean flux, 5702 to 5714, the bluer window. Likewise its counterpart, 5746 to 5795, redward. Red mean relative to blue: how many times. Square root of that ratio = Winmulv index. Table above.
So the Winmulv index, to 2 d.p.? 1.04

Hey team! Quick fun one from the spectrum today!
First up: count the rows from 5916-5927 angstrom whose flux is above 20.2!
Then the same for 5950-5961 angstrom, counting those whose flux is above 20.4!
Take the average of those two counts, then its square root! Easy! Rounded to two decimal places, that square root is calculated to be 1.73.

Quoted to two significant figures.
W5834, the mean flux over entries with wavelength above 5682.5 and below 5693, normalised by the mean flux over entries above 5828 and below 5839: 0.99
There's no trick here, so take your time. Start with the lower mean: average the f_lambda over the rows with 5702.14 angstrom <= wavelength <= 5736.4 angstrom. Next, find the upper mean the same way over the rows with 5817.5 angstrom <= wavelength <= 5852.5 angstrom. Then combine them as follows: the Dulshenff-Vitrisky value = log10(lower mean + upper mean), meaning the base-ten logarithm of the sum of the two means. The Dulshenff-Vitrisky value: 1.61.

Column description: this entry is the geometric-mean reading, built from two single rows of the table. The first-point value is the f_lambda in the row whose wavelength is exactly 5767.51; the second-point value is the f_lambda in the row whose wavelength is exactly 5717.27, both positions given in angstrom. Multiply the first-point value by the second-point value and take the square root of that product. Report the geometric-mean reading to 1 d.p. 21.5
